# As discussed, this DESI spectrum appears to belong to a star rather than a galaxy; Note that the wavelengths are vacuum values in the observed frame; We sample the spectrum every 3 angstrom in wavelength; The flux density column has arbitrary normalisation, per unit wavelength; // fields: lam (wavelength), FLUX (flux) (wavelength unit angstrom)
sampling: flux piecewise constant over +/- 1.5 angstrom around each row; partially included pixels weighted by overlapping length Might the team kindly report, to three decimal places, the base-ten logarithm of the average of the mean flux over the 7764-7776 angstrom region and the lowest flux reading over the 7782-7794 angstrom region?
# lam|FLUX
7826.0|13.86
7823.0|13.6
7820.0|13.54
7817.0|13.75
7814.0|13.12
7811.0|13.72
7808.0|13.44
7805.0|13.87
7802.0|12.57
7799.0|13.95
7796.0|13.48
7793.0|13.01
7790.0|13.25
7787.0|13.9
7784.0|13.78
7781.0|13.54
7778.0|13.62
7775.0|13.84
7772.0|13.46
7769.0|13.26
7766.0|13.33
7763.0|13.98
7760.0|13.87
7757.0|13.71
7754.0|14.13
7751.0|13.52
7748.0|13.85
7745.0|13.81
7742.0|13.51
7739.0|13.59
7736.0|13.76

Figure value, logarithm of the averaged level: 1.122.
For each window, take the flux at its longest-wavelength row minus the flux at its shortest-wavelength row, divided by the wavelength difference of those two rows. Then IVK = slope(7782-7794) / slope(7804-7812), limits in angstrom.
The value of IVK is 3.4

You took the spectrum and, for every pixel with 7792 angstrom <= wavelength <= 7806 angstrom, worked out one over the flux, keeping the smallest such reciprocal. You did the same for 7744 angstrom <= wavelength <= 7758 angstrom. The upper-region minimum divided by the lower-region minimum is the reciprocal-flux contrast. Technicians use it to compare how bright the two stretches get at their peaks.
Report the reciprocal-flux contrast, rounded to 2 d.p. 1.01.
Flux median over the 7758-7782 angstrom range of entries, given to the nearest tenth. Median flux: 13.6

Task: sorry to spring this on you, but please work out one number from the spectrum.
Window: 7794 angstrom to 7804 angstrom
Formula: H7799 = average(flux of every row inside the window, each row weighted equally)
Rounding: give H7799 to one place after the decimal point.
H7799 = 13.3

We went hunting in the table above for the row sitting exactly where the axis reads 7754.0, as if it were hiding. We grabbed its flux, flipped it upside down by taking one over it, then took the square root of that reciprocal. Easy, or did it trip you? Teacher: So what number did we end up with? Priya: 0.266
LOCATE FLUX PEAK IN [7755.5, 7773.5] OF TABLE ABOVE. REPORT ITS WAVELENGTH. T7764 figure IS 7763.0 angstrom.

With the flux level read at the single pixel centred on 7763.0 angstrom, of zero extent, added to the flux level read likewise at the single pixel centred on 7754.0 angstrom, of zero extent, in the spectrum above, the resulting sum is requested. 28.1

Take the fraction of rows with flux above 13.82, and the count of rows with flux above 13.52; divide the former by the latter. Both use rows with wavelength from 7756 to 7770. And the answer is 0.13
